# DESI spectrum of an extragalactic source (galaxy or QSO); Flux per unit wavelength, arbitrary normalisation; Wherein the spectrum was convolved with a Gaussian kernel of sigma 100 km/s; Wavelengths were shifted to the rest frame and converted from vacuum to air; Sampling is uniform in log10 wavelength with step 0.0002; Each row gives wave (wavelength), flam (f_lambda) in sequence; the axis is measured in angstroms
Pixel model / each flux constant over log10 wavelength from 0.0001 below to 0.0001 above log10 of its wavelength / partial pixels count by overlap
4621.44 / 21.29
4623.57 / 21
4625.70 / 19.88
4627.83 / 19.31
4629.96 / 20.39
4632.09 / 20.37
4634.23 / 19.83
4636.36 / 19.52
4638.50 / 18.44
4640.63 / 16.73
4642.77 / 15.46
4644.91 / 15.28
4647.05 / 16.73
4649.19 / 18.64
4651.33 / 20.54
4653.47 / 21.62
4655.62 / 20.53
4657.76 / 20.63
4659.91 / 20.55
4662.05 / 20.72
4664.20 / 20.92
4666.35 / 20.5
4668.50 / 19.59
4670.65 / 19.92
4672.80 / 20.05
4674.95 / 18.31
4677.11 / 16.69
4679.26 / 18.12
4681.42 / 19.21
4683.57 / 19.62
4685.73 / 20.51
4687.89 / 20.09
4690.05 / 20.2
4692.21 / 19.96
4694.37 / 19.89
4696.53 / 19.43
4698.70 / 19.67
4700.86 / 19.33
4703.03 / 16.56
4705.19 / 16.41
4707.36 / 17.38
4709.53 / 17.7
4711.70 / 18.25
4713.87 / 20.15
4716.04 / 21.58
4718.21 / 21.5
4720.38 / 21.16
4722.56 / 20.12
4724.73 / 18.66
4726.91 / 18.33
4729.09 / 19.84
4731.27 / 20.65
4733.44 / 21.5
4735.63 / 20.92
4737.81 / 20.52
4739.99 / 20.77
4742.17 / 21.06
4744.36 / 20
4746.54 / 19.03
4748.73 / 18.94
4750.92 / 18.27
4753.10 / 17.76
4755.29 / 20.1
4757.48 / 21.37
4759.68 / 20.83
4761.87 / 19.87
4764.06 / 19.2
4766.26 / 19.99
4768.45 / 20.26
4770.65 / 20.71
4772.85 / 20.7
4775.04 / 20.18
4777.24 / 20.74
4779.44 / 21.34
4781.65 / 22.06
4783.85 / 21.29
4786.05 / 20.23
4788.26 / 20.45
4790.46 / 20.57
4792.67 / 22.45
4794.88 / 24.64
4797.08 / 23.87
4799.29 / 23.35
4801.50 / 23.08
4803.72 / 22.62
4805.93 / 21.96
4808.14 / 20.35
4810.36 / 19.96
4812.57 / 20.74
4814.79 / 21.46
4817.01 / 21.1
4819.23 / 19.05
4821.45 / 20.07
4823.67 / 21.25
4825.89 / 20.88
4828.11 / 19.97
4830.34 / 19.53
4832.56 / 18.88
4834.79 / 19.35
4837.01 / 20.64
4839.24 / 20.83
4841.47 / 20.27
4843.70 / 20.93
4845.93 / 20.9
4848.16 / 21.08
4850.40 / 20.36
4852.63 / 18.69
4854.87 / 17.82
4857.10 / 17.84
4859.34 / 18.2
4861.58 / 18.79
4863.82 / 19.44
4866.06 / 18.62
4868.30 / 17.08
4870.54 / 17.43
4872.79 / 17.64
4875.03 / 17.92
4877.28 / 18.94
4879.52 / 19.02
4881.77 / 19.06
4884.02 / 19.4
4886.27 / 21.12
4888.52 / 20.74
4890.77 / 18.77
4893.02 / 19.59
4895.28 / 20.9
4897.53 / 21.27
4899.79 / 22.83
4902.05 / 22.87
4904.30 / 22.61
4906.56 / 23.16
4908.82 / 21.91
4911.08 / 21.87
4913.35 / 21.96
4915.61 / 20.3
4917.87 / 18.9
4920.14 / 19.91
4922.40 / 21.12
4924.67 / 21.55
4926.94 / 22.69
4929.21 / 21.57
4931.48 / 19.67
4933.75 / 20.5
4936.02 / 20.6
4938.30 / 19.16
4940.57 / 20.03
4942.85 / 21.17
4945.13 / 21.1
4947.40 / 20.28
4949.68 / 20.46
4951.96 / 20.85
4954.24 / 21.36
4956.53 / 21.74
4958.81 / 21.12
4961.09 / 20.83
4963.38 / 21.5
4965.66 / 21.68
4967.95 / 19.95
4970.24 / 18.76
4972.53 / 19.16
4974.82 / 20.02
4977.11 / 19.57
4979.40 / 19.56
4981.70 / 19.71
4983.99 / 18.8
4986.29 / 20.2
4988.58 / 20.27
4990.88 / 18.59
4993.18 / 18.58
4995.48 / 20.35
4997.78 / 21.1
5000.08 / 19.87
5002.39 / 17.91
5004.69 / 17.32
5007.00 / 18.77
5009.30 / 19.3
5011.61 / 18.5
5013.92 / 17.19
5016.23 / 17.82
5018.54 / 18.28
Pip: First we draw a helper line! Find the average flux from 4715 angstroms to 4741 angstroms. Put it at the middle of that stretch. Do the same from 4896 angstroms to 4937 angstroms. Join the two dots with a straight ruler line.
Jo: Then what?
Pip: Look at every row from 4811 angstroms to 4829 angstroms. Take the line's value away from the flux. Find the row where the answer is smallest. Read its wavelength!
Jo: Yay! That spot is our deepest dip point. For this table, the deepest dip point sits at 4819.23 angstroms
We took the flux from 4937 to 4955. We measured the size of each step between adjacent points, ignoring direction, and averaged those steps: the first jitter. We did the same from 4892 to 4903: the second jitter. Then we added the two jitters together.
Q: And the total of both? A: 1.4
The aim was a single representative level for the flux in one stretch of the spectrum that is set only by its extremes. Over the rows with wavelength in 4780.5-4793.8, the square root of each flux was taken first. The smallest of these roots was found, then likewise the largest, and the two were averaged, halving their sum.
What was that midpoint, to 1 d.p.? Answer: 4.6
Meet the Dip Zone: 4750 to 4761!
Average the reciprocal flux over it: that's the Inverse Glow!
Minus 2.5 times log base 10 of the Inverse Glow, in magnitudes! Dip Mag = 3.23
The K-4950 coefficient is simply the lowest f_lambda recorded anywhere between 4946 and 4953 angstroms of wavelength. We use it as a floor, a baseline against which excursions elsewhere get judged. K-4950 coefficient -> 20.28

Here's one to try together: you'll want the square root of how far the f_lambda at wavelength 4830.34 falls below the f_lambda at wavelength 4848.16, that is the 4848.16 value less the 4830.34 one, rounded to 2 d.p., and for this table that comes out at 1.24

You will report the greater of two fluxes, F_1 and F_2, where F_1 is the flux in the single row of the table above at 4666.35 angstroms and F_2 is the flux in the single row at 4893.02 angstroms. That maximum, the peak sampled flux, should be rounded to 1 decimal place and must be 20.5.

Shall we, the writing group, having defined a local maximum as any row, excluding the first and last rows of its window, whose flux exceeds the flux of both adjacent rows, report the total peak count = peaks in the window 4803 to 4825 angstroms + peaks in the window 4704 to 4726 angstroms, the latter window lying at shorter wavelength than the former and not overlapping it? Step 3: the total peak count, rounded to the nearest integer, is 2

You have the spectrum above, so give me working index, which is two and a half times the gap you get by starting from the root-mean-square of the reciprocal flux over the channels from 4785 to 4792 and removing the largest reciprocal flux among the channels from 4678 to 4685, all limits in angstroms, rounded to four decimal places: -0.0155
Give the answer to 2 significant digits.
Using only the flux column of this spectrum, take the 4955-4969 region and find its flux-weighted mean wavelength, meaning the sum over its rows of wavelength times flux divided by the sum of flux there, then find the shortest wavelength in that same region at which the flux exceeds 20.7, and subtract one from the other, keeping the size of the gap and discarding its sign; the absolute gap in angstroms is 5.6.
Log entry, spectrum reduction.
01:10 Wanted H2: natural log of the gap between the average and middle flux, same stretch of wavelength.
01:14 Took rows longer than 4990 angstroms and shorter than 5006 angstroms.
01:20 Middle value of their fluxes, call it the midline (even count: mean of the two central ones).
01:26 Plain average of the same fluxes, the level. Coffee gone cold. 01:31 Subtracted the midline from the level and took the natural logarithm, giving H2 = -0.7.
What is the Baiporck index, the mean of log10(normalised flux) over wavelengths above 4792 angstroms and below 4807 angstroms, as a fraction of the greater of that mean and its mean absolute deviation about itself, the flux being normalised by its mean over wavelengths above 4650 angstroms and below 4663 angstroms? 1.0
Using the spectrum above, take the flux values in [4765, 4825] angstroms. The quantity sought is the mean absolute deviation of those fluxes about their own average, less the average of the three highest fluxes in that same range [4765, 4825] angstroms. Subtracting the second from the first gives -22.9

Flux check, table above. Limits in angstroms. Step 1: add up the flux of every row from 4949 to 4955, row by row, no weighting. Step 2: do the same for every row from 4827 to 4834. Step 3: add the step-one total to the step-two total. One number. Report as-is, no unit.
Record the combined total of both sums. 121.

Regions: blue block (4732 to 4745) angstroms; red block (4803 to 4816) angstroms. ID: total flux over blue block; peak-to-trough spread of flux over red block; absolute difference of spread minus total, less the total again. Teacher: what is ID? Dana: -2.7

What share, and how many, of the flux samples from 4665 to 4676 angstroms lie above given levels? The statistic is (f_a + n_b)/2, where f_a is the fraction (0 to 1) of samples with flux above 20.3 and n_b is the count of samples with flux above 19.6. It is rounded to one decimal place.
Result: 1.6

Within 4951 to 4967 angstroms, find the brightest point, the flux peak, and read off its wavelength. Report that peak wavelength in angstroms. 4956.53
